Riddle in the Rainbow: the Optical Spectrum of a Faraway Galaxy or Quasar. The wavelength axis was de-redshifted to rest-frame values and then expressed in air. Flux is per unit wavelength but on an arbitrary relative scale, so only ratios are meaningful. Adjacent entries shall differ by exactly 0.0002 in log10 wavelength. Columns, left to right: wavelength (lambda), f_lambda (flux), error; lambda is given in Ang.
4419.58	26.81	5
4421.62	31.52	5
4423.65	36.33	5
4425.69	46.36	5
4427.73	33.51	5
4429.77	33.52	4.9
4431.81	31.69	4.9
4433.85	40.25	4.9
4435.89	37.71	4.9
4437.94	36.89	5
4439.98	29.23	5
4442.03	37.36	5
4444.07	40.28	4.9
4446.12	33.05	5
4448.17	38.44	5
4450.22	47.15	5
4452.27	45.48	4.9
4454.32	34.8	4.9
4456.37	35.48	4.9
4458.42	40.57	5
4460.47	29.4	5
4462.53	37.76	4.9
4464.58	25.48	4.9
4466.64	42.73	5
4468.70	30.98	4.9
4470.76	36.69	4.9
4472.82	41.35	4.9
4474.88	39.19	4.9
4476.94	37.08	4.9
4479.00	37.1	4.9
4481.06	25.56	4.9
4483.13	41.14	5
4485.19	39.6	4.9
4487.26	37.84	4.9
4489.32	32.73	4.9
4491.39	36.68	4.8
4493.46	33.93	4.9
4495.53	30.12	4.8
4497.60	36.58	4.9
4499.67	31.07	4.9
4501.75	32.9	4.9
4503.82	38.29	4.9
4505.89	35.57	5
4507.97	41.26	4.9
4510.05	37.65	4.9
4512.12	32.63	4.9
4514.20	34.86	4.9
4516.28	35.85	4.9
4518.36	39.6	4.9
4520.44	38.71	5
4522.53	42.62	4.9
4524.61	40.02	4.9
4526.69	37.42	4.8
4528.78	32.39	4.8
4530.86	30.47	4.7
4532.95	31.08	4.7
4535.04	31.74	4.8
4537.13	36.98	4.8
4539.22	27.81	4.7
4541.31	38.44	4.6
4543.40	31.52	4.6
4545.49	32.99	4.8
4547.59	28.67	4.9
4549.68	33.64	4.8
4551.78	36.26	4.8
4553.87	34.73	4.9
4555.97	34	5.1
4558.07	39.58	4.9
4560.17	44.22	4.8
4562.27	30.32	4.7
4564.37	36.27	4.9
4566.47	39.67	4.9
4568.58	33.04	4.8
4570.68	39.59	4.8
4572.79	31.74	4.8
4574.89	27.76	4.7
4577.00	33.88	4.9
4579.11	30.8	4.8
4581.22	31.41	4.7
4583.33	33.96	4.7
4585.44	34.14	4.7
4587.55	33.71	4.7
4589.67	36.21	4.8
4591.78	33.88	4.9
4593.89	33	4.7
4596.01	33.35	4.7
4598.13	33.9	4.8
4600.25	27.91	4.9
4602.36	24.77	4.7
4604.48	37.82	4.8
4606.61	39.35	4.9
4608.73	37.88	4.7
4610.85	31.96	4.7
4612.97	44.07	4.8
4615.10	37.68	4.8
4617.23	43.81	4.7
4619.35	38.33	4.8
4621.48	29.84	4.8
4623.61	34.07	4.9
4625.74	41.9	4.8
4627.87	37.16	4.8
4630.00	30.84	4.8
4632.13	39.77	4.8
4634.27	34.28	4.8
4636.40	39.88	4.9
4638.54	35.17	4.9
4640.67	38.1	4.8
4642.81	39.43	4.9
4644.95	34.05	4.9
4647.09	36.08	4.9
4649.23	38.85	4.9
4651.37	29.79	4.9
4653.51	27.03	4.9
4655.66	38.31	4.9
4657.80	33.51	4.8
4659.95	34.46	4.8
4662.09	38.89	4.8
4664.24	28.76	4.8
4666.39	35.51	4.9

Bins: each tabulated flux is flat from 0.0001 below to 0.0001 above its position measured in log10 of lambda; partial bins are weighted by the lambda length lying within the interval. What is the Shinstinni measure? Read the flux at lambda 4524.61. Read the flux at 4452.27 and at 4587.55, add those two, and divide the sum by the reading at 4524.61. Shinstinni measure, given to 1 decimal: 2.0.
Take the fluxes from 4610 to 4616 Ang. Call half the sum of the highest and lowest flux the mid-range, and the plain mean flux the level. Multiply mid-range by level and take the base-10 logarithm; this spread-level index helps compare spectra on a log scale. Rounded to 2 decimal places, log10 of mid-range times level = 3.16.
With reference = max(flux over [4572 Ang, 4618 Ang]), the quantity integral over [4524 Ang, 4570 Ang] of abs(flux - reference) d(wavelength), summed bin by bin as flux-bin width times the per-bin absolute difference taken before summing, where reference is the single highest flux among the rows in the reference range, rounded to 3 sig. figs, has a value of 437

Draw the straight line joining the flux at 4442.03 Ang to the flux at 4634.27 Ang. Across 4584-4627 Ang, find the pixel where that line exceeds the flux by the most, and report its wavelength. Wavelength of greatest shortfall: 4602.36 Ang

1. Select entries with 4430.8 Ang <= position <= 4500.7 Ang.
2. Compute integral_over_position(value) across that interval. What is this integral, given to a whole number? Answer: 2532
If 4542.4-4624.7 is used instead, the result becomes 2849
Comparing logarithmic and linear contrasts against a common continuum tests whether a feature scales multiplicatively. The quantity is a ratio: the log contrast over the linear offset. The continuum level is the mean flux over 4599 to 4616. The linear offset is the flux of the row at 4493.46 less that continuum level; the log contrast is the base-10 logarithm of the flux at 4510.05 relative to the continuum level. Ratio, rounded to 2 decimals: -0.02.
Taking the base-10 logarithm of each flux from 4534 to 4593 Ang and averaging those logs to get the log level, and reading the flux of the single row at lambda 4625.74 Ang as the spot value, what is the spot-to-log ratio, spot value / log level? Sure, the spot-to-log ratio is 27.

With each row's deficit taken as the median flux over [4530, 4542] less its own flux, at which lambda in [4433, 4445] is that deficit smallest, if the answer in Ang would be 4444.07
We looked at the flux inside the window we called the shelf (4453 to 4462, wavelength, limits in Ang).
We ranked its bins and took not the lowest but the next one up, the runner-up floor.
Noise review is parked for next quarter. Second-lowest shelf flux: 34.8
